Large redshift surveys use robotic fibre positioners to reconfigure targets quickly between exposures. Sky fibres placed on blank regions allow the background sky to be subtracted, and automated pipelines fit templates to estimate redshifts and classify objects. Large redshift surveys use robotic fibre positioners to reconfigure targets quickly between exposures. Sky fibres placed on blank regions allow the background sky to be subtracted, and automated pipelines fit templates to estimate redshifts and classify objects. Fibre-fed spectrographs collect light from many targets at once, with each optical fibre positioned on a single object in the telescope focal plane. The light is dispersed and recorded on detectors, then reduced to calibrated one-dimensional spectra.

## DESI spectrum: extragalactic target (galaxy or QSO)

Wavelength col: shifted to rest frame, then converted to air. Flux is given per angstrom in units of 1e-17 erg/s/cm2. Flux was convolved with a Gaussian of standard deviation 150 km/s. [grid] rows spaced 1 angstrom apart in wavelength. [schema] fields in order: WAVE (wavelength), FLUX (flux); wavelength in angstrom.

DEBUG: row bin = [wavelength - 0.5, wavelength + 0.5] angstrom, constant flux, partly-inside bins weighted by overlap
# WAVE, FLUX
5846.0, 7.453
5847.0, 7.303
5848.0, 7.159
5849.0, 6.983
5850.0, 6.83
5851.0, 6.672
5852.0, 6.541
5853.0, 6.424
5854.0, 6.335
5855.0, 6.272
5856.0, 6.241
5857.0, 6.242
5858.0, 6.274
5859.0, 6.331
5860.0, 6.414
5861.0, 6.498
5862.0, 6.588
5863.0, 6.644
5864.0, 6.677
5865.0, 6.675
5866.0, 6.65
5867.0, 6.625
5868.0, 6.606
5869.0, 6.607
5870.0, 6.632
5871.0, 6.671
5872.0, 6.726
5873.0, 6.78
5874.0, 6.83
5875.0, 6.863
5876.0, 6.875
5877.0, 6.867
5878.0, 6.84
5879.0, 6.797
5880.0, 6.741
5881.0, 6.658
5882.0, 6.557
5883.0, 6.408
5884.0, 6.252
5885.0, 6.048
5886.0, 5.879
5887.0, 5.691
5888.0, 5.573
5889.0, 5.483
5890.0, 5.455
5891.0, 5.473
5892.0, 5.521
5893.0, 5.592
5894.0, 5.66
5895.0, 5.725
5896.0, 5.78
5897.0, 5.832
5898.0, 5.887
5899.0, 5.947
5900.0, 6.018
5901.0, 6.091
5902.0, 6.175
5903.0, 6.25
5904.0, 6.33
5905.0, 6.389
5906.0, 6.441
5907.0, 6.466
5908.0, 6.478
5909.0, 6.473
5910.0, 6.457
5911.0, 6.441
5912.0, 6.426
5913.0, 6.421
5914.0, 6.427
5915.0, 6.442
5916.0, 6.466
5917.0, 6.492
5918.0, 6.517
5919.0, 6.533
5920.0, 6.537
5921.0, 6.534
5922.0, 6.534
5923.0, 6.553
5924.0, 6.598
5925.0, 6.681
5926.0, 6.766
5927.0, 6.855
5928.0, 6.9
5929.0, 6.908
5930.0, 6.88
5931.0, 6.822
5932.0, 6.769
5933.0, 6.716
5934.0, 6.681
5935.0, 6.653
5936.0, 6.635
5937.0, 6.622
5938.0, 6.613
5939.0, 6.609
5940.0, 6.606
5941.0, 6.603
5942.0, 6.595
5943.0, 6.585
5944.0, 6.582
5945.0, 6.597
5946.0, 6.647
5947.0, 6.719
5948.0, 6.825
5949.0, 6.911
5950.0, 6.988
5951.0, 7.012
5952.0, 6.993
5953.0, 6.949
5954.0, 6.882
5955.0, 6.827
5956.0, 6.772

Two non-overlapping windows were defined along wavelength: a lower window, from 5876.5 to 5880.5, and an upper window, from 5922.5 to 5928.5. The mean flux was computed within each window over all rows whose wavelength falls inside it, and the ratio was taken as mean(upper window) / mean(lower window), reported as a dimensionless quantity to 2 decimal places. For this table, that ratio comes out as 0.99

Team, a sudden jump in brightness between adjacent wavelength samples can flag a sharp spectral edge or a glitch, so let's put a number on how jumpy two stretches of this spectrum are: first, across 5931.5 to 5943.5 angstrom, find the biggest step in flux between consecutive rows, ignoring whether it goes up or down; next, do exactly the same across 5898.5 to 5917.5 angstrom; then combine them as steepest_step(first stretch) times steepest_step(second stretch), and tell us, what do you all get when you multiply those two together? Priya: 0.004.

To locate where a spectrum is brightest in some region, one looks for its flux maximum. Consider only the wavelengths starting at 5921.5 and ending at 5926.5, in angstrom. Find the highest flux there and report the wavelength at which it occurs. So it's 5926.0 angstrom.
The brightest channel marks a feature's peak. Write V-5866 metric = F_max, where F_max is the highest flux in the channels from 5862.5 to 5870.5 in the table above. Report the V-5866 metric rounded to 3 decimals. 6.677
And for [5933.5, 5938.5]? 6.681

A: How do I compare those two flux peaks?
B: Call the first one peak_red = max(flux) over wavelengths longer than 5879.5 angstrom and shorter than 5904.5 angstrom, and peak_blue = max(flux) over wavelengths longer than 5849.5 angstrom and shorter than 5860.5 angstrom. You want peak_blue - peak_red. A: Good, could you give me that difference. 0.1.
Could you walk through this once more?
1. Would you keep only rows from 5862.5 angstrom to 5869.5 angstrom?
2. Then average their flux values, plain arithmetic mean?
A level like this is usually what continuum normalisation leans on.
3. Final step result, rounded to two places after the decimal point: 6.64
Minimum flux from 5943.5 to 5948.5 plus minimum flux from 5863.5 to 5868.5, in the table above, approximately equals 13.2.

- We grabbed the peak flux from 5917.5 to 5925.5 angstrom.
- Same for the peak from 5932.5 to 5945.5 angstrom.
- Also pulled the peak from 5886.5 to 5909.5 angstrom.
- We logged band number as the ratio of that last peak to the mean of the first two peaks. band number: 0.97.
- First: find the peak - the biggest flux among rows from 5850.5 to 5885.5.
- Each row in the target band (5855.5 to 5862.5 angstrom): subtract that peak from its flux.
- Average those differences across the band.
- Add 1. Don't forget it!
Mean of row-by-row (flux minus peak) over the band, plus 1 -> 0.49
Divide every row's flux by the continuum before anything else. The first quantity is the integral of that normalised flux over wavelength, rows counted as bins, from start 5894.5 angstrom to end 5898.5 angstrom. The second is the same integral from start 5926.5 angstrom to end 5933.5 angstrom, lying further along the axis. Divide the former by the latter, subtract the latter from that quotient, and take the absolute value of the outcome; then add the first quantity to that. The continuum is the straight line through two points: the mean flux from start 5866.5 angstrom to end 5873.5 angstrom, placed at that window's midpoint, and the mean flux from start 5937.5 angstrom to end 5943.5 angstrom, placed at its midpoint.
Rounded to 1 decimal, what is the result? 10.3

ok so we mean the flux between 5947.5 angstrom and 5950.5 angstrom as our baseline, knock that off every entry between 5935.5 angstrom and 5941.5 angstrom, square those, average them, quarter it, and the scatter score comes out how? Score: 0.022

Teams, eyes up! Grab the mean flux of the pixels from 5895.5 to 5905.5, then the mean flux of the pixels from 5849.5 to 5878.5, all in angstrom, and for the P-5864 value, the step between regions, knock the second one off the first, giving -0.52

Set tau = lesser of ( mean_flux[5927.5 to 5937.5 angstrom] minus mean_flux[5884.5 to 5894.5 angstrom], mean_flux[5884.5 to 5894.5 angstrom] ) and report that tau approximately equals 1.1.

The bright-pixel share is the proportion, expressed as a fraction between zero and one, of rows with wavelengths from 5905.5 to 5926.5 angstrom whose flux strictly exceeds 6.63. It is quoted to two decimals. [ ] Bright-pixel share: 0.10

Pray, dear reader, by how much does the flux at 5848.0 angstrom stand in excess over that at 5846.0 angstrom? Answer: -0.29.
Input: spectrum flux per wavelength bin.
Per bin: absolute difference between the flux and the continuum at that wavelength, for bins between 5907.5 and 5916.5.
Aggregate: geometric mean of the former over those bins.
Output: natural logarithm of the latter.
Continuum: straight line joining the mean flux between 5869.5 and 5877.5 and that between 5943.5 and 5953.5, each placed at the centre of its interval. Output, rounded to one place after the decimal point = -1.0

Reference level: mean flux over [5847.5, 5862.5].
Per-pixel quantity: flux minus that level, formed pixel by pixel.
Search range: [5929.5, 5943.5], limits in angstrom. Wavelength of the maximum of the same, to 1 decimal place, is 5930.0 angstrom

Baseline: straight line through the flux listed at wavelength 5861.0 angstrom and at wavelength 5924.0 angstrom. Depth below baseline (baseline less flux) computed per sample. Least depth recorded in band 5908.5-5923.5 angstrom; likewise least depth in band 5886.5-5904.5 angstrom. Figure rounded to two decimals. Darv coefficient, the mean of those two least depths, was 0.14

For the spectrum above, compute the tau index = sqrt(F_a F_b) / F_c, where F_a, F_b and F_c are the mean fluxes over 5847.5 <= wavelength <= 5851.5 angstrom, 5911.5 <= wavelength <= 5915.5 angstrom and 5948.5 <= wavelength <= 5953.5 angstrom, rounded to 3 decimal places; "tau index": 0.956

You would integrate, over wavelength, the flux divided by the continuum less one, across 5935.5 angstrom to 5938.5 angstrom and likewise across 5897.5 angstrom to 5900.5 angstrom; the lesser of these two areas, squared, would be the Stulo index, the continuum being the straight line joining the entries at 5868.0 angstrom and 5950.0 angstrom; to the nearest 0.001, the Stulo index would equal 0.126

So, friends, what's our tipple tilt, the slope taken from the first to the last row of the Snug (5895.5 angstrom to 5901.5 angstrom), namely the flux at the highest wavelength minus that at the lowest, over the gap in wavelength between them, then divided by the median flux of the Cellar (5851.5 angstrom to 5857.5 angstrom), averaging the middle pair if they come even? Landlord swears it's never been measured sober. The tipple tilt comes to 0.010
